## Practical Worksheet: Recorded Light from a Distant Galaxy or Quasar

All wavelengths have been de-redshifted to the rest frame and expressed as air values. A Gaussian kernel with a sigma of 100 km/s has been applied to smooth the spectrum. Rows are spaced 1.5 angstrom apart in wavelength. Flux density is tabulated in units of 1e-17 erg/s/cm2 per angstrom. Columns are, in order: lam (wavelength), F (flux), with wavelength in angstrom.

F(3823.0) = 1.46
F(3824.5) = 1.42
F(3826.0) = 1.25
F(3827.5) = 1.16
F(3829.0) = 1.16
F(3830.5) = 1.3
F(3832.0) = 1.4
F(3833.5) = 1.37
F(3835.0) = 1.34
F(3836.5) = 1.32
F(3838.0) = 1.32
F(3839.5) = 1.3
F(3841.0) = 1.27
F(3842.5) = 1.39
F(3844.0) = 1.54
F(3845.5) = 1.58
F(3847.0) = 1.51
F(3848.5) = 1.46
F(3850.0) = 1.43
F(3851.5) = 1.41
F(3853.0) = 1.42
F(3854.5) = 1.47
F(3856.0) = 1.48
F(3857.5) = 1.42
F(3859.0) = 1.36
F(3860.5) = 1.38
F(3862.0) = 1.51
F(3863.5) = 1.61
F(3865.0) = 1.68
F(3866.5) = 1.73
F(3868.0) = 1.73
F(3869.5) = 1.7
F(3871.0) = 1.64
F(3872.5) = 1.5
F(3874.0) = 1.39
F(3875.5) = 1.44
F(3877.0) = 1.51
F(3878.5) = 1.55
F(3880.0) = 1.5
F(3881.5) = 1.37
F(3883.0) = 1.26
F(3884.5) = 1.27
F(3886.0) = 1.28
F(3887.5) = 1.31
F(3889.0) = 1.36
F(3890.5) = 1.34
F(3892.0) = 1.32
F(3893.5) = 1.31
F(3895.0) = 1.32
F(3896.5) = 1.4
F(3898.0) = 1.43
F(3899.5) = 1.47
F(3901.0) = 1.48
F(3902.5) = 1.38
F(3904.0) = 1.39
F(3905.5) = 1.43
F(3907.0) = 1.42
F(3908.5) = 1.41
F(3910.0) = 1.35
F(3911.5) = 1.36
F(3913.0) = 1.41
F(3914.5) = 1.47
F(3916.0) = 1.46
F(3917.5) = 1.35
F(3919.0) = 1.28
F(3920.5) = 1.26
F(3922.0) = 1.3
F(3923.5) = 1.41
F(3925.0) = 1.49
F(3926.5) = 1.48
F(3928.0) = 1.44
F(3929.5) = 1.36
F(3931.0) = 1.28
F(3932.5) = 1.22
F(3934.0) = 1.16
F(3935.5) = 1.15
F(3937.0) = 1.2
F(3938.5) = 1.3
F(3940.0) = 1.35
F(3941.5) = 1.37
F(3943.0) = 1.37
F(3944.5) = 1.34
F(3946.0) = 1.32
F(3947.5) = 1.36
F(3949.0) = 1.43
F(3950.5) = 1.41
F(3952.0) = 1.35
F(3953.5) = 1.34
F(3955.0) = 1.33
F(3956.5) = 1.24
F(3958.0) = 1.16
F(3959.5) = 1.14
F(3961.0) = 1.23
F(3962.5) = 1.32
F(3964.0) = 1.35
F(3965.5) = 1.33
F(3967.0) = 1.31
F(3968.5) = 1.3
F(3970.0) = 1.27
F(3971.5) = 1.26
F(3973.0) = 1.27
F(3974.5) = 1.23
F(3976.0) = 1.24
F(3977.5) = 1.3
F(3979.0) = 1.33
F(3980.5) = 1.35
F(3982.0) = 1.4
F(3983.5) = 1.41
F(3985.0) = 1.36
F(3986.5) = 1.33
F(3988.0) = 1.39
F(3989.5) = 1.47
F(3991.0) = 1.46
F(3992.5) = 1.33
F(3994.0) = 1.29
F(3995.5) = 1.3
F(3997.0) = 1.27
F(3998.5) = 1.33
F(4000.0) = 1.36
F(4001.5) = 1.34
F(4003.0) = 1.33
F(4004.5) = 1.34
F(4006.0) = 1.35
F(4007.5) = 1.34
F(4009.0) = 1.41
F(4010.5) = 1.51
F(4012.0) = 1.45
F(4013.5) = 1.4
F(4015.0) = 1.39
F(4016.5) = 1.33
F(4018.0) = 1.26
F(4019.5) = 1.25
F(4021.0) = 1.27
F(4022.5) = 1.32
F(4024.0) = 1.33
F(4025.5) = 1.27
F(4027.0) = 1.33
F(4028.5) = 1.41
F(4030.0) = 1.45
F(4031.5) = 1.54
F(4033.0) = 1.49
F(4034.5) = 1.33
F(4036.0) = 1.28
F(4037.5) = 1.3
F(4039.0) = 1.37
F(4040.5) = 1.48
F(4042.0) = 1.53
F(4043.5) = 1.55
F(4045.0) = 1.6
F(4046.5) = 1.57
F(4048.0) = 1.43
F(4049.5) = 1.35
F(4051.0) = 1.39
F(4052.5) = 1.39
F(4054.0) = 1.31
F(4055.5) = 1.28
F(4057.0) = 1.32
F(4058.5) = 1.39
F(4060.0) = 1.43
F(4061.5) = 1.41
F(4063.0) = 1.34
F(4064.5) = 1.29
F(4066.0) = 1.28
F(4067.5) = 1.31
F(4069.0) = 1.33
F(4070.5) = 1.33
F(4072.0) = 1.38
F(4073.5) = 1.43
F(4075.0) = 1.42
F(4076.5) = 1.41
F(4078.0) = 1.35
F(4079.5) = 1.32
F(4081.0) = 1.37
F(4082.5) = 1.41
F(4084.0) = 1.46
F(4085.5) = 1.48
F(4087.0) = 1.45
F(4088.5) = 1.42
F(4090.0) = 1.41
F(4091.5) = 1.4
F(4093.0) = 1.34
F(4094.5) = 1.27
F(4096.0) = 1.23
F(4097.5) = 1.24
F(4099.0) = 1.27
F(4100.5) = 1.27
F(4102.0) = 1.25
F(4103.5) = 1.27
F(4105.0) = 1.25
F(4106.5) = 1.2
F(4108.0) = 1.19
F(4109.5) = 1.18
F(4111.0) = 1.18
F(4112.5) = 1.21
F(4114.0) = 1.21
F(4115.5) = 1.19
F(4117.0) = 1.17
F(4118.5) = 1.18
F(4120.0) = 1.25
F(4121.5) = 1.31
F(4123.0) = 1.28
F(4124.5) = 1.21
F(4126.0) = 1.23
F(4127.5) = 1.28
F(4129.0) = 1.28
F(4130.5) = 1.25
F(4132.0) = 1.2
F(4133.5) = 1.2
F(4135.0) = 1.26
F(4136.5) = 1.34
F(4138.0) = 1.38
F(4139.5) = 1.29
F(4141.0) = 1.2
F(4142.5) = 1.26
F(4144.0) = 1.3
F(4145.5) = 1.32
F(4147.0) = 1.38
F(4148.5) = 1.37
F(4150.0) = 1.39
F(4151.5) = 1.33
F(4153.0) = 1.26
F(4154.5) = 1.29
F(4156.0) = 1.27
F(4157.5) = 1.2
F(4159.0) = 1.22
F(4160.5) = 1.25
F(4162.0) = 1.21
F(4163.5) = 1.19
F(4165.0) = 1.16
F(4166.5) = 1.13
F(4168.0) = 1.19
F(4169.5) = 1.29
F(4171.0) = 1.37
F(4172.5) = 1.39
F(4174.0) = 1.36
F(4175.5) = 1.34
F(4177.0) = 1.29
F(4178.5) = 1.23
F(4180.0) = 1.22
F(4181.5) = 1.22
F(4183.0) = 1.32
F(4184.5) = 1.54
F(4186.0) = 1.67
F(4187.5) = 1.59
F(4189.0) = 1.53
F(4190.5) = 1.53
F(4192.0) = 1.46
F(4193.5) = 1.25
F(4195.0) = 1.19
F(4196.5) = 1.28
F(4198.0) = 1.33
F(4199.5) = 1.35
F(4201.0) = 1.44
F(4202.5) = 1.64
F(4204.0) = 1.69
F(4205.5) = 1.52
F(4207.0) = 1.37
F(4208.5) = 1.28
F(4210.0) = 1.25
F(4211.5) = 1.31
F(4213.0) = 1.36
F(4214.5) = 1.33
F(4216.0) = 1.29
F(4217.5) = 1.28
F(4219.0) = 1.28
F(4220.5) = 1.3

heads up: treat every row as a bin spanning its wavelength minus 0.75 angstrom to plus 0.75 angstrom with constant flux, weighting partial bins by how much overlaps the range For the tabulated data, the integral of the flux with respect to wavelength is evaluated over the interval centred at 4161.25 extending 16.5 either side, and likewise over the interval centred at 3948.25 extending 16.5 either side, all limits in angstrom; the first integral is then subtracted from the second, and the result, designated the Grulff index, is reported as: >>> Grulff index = 0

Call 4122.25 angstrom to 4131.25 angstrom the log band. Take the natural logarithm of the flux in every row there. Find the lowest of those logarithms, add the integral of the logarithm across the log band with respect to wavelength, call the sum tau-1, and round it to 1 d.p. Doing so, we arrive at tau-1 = 2.2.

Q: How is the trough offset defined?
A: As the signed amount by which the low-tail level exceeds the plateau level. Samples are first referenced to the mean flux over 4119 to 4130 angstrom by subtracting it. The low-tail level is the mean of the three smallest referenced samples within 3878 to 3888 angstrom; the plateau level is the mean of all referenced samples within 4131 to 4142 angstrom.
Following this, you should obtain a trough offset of 0.003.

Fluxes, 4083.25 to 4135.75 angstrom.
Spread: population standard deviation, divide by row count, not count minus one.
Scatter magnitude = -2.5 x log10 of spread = 2.7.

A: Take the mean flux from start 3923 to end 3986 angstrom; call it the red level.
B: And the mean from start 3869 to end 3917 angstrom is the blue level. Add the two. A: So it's 2.73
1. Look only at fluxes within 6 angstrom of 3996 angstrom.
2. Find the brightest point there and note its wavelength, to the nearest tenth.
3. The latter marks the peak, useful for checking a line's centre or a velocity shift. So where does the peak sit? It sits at 3991.0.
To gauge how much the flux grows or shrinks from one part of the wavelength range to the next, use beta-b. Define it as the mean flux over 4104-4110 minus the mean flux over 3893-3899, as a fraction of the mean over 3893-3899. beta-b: -0.12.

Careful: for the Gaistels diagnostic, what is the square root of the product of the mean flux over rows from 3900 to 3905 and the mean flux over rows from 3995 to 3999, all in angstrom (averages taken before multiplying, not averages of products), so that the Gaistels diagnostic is 1.36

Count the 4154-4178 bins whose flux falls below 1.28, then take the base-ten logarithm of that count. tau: 1.0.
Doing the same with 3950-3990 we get 1.0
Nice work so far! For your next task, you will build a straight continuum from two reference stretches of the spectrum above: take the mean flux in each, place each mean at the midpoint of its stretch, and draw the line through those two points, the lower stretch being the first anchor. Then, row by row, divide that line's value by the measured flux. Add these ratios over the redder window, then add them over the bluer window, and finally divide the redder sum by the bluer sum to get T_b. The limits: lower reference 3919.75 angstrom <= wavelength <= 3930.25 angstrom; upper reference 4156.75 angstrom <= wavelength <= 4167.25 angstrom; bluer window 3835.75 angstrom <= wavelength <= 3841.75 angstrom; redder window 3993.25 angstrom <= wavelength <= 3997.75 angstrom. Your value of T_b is 0.69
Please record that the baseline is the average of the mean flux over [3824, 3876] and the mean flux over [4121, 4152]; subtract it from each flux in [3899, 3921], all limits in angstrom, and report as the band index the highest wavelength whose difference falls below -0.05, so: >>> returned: 3920.5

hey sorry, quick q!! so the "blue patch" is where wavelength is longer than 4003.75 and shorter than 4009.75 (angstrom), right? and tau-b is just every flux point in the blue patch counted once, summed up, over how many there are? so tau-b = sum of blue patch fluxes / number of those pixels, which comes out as 1.36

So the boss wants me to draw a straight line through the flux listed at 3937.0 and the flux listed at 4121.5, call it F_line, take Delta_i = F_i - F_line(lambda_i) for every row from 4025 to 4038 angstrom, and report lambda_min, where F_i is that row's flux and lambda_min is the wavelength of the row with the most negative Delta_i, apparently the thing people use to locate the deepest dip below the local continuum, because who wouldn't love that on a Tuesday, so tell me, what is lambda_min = 4025.5 angstrom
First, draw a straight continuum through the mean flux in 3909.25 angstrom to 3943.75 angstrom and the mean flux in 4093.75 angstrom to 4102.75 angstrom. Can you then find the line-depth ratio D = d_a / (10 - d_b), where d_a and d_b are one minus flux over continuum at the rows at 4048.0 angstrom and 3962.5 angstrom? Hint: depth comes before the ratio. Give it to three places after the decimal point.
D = -0.012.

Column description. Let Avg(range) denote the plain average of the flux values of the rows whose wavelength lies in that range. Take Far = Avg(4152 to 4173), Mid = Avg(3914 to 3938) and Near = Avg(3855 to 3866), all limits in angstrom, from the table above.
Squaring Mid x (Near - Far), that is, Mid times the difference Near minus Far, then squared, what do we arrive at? 0.11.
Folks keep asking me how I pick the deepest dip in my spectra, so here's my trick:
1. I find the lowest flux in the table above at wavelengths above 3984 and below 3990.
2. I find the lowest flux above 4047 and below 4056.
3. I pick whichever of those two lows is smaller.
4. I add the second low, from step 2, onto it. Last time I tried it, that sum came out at 2.56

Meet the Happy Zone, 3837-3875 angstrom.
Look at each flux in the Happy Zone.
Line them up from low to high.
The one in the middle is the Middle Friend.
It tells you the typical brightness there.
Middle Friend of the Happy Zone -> 1.47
